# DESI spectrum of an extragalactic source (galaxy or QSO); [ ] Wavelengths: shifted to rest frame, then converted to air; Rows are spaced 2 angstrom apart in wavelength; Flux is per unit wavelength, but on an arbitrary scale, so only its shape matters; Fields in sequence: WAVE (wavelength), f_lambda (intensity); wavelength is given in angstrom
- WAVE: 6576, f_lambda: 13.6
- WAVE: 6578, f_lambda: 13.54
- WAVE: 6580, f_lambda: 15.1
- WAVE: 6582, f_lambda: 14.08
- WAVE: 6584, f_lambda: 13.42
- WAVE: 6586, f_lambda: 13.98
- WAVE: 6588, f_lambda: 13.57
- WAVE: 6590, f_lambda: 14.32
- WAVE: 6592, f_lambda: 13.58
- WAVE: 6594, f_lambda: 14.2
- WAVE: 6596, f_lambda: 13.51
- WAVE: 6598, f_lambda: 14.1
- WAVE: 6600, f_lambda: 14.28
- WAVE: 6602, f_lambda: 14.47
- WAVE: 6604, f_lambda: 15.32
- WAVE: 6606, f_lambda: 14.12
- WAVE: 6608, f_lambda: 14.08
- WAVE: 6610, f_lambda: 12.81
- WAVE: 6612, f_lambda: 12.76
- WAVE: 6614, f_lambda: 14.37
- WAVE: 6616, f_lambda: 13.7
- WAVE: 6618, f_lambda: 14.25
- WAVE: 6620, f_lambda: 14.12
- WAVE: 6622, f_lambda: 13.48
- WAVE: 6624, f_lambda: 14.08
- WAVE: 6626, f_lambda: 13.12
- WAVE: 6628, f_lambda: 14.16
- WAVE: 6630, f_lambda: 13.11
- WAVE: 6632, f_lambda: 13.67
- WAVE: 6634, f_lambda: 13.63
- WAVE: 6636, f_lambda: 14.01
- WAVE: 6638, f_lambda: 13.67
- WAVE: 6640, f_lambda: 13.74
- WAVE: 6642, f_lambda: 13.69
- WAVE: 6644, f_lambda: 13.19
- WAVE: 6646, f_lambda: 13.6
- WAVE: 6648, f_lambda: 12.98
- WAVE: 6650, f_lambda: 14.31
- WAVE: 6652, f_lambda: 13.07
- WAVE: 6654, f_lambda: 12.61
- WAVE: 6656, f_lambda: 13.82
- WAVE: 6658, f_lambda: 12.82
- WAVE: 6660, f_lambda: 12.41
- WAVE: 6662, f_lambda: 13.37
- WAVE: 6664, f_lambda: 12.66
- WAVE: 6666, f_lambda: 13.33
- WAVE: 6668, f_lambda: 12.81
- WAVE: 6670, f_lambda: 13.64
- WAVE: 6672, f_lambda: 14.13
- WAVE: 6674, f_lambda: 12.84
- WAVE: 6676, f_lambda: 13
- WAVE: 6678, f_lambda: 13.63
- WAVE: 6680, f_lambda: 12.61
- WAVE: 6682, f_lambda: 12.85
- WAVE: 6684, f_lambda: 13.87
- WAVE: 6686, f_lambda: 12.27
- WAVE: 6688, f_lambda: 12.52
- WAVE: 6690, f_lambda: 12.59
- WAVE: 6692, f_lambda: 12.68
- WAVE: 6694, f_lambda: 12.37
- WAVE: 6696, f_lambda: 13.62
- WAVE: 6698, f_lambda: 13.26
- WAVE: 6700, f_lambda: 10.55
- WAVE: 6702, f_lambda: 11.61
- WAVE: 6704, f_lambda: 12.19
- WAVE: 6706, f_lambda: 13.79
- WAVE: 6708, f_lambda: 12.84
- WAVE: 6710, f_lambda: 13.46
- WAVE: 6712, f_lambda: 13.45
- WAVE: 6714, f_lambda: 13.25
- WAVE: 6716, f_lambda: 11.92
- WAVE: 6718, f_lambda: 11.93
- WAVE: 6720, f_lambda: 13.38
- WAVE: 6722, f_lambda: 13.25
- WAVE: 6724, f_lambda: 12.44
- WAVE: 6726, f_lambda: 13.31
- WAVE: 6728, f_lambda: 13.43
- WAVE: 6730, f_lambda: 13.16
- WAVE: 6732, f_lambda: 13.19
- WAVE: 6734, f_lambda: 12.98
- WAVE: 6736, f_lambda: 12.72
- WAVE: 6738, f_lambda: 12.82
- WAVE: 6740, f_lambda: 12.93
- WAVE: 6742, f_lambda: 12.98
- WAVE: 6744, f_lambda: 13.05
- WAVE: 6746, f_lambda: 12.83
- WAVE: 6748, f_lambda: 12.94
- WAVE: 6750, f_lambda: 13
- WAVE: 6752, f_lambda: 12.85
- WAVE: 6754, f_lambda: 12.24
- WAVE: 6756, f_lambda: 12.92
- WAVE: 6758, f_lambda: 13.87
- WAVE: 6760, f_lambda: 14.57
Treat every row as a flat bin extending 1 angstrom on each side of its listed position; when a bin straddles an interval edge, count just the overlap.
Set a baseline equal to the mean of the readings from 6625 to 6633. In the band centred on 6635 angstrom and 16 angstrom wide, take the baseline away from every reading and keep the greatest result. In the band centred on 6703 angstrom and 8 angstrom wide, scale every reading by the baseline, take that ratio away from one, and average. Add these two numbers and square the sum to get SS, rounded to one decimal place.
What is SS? 0.6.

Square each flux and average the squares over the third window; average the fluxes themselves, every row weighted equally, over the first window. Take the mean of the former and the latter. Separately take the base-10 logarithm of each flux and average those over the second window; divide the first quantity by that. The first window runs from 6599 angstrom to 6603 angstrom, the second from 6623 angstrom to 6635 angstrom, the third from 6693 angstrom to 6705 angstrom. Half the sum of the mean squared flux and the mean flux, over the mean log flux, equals 73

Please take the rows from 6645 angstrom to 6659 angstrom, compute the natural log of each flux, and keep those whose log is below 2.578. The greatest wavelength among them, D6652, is 6658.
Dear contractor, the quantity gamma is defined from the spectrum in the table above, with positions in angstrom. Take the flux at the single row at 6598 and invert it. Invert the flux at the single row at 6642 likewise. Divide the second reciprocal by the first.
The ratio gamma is 1.03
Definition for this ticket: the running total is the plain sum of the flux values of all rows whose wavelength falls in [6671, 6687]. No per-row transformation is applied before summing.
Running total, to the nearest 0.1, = 105.2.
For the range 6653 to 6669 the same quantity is 103.8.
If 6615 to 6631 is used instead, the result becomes 110.0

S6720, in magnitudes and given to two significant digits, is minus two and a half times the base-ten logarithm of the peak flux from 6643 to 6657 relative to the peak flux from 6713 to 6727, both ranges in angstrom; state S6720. -0.073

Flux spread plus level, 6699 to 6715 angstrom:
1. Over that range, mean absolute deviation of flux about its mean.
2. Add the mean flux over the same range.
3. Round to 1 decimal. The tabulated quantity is 13.5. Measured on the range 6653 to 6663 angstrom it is 13.5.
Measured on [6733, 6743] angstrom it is 13.0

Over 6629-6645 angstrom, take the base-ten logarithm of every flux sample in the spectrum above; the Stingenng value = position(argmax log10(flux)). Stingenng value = 6636 angstrom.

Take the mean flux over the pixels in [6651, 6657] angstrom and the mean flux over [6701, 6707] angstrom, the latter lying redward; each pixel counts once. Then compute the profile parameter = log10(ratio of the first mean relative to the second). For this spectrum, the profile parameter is 0.022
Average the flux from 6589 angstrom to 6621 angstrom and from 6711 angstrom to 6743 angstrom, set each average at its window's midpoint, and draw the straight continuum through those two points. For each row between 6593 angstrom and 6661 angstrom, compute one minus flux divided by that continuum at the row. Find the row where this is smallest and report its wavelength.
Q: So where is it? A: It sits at 6604 angstrom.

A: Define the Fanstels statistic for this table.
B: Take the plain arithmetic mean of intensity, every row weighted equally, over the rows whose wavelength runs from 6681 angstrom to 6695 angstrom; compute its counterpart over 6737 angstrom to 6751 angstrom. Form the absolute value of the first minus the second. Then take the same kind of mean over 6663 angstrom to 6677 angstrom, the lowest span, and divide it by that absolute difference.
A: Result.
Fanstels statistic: 66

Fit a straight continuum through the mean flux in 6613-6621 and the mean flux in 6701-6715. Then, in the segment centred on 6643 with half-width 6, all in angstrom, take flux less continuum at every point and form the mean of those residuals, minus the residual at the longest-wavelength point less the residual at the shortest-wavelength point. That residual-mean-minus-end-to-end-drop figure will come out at 0.3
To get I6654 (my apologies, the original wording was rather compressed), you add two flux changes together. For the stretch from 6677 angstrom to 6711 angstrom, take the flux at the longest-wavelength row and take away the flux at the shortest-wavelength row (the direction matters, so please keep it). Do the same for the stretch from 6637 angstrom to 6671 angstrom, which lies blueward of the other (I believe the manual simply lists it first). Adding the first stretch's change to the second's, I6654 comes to -0.20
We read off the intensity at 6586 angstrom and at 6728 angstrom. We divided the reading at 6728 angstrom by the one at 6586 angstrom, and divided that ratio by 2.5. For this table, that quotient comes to 0.384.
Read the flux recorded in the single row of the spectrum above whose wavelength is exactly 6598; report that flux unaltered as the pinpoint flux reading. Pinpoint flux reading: 14.1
